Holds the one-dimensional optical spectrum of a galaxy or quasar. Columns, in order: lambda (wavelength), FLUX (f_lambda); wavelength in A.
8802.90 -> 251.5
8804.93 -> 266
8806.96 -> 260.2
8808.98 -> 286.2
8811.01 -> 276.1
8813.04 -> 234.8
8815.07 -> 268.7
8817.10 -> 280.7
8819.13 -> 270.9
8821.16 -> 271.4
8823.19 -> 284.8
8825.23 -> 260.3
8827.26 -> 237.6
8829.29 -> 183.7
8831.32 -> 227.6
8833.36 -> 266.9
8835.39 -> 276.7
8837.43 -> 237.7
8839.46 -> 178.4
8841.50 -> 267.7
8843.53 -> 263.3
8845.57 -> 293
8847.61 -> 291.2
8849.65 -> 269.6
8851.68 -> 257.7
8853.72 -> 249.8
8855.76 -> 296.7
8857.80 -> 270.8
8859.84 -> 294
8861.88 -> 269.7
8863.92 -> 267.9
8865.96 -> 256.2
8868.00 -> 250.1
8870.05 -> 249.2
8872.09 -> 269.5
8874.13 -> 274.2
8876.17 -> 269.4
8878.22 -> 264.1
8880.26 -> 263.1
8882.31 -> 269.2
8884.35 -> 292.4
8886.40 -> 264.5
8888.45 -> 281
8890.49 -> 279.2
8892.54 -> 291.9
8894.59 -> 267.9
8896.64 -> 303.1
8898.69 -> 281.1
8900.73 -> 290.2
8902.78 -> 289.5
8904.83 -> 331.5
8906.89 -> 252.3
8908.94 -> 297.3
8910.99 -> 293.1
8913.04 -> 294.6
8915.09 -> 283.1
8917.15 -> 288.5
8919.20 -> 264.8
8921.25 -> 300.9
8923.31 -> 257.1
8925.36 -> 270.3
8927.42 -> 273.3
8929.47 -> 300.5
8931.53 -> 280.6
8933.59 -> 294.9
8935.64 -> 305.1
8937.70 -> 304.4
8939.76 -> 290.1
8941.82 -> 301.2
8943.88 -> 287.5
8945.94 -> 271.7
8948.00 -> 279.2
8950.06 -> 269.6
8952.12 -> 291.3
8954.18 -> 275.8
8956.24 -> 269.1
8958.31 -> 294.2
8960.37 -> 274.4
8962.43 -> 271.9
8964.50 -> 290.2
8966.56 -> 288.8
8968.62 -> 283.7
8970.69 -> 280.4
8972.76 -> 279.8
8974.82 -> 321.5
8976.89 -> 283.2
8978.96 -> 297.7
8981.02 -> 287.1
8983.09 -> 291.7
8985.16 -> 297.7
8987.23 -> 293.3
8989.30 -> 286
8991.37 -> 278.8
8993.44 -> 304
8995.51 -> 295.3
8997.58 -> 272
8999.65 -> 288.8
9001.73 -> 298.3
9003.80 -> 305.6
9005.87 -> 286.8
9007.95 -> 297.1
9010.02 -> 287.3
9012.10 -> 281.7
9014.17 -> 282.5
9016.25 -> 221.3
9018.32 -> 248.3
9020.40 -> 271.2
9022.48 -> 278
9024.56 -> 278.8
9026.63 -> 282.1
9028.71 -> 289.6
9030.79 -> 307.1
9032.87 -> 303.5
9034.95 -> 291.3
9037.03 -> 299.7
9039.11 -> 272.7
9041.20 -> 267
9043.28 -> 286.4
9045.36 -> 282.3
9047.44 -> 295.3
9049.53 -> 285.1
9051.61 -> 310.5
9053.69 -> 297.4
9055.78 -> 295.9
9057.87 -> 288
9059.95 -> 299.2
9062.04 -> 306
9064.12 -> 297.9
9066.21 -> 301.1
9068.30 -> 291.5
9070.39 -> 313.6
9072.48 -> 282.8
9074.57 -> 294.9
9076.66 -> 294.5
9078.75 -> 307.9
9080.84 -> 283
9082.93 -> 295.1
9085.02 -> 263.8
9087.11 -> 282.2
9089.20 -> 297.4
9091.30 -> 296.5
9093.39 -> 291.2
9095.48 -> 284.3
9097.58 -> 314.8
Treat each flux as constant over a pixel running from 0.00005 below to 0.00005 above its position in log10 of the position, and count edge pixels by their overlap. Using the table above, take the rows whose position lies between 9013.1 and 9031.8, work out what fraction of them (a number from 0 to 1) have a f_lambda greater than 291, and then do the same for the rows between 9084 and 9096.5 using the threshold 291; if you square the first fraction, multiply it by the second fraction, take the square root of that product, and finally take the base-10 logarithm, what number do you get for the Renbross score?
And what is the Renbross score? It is -1.1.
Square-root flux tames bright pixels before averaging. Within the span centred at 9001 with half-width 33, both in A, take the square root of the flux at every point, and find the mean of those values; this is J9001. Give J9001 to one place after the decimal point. 16.9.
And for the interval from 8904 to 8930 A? 16.9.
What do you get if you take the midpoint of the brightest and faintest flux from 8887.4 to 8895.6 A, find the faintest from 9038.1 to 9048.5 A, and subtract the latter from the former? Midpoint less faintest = 13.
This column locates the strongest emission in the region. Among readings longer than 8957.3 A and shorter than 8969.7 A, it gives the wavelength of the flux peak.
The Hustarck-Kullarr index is 8958.31 A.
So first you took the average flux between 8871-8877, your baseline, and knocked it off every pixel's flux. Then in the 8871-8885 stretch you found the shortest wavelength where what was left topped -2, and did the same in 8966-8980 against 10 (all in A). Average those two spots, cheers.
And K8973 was 8919.3 A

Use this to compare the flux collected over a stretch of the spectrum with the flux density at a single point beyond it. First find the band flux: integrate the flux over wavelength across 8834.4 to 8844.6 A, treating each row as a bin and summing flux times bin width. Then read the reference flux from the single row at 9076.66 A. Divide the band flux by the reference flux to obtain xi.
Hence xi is 8.5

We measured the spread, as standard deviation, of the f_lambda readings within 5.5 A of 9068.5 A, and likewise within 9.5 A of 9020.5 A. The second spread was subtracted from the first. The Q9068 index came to -10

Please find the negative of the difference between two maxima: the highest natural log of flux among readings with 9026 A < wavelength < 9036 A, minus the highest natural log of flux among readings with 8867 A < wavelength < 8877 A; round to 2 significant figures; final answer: -0.11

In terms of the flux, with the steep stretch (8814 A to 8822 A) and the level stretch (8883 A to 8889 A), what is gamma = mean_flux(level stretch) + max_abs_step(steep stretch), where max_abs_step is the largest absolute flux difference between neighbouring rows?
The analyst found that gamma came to 291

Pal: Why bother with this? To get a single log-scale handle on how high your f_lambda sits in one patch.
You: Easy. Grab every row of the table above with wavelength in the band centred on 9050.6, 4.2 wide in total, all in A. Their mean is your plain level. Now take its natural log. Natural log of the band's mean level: 5.70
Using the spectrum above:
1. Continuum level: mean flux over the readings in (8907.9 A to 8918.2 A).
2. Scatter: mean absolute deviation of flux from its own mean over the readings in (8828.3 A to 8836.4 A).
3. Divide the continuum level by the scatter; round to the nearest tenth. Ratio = 8.8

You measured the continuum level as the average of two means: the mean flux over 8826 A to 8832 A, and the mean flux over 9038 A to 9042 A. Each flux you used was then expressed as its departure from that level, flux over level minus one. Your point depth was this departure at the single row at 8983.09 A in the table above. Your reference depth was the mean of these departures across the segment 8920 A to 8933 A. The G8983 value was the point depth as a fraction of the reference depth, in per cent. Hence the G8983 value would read 130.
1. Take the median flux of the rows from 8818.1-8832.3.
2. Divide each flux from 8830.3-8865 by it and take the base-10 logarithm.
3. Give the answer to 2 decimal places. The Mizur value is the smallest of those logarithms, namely -0.16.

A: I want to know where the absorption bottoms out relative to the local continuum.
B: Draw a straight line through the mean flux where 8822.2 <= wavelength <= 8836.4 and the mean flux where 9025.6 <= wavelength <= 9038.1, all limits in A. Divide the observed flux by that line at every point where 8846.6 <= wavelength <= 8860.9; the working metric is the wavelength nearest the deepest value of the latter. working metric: 8853.72 A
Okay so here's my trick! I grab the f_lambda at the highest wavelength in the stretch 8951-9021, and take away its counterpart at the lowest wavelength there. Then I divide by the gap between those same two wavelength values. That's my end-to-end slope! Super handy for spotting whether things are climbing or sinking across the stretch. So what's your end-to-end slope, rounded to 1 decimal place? -0.3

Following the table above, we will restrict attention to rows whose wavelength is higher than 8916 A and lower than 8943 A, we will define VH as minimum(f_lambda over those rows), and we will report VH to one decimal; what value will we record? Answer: 257.1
